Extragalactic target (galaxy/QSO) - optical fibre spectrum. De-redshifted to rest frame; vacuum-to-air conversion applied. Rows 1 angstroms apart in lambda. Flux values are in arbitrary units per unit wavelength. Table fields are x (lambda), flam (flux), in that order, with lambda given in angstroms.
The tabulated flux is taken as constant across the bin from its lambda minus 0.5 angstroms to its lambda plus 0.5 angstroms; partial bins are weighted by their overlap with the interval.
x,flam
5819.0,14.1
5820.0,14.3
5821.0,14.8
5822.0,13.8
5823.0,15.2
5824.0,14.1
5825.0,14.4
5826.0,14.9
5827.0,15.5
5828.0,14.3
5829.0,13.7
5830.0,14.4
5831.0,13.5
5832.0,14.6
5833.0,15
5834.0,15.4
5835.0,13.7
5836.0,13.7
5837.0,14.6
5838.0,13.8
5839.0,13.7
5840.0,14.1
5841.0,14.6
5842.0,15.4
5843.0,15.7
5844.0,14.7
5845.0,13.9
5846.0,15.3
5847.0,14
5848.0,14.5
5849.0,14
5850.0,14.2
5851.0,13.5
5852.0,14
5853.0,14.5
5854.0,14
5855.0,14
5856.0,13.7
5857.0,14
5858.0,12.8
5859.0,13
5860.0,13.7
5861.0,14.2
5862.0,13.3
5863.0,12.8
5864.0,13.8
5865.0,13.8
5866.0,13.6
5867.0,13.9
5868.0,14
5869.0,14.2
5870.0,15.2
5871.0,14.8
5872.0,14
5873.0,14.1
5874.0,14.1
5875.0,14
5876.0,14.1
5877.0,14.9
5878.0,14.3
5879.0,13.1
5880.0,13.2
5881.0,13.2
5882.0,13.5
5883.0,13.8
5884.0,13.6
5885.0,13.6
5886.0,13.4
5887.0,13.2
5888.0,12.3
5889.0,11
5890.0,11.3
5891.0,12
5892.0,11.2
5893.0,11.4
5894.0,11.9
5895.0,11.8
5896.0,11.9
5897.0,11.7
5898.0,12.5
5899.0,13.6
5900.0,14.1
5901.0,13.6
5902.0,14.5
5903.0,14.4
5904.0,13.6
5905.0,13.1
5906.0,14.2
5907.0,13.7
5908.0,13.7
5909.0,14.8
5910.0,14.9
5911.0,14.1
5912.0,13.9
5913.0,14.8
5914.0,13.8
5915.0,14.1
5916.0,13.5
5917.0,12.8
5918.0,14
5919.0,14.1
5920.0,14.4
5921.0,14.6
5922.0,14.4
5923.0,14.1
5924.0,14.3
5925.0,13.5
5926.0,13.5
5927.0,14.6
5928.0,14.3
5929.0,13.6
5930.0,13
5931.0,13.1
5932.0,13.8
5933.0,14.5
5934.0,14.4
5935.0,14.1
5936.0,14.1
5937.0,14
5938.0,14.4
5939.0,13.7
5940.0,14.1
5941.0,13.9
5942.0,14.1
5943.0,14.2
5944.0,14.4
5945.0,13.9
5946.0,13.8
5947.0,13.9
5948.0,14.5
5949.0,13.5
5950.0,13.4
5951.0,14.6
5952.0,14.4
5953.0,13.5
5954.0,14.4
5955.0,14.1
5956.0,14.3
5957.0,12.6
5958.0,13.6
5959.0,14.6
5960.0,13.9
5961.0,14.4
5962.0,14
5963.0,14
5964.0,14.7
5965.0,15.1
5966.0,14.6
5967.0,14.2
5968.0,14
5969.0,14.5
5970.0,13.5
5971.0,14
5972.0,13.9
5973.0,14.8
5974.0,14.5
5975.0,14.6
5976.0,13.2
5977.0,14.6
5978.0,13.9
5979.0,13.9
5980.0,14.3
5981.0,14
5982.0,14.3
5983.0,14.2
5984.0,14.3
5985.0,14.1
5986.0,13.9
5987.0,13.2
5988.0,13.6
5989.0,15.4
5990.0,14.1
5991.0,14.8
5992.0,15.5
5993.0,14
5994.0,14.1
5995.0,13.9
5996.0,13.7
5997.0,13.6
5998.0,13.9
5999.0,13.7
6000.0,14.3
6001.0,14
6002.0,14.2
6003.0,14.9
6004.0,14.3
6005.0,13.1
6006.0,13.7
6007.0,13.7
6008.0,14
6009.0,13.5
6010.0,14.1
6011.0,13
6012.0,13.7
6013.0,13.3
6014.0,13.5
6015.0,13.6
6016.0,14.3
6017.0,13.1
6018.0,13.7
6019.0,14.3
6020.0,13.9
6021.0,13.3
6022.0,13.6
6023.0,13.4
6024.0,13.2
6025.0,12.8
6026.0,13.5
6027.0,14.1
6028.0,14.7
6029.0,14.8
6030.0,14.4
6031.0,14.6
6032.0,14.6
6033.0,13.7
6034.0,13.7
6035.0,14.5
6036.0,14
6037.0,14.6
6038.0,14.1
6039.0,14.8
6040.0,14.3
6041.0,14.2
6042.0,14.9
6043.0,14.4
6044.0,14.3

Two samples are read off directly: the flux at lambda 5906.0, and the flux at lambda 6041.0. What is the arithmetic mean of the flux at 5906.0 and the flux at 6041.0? 14.2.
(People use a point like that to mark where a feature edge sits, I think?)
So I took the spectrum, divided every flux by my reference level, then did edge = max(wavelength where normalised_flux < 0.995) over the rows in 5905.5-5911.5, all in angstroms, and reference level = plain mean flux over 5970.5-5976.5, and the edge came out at 5908.0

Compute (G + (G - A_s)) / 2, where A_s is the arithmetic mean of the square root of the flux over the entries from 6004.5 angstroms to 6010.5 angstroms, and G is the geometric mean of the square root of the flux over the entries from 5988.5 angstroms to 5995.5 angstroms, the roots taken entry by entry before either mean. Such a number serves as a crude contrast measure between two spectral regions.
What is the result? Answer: 1.96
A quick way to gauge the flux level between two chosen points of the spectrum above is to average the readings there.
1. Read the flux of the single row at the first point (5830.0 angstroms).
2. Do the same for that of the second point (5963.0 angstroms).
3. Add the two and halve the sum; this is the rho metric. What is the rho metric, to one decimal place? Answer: 14.2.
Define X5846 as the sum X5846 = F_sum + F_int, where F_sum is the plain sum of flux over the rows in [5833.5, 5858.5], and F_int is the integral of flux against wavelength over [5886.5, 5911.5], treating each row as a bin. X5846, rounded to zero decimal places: 680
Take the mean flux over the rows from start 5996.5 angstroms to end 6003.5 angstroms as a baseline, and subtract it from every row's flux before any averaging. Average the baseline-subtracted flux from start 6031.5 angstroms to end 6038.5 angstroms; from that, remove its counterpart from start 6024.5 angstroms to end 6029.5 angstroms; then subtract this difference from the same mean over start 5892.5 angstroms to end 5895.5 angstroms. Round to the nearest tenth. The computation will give -2.6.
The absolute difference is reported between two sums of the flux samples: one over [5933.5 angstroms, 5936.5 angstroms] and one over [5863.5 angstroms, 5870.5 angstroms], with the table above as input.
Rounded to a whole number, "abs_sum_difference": 56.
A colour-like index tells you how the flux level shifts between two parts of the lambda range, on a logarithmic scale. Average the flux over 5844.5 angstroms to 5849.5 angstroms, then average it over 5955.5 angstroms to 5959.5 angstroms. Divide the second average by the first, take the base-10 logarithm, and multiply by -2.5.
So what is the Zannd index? 0.04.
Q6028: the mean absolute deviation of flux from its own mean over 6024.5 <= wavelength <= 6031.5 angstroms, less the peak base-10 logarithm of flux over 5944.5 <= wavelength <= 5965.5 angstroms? -0.61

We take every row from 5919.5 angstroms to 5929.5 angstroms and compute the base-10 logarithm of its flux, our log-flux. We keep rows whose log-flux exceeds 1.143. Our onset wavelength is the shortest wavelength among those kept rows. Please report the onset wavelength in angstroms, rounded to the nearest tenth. 5920.0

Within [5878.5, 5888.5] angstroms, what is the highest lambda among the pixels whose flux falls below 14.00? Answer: 5888.0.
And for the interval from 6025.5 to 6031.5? 6026.0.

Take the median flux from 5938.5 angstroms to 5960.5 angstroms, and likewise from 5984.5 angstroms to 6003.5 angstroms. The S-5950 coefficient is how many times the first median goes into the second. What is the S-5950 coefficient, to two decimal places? 1.00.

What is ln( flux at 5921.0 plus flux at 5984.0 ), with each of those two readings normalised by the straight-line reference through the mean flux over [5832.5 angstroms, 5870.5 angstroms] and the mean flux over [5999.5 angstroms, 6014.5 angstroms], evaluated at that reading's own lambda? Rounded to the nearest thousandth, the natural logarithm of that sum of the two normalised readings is 0.730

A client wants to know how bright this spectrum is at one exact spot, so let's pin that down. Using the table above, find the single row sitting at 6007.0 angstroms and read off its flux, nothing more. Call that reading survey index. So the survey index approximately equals 13.7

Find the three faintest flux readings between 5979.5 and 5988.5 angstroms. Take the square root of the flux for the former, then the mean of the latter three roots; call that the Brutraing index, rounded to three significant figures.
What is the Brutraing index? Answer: 3.68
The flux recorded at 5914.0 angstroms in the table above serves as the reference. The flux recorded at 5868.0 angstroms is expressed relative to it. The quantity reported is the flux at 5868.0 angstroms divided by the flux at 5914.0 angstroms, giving 1.01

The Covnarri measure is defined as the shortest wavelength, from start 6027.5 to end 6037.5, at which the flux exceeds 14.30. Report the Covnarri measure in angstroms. 6028.0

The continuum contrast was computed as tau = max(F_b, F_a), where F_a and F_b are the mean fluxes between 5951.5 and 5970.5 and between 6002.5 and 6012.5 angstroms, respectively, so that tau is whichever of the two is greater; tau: 14.1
